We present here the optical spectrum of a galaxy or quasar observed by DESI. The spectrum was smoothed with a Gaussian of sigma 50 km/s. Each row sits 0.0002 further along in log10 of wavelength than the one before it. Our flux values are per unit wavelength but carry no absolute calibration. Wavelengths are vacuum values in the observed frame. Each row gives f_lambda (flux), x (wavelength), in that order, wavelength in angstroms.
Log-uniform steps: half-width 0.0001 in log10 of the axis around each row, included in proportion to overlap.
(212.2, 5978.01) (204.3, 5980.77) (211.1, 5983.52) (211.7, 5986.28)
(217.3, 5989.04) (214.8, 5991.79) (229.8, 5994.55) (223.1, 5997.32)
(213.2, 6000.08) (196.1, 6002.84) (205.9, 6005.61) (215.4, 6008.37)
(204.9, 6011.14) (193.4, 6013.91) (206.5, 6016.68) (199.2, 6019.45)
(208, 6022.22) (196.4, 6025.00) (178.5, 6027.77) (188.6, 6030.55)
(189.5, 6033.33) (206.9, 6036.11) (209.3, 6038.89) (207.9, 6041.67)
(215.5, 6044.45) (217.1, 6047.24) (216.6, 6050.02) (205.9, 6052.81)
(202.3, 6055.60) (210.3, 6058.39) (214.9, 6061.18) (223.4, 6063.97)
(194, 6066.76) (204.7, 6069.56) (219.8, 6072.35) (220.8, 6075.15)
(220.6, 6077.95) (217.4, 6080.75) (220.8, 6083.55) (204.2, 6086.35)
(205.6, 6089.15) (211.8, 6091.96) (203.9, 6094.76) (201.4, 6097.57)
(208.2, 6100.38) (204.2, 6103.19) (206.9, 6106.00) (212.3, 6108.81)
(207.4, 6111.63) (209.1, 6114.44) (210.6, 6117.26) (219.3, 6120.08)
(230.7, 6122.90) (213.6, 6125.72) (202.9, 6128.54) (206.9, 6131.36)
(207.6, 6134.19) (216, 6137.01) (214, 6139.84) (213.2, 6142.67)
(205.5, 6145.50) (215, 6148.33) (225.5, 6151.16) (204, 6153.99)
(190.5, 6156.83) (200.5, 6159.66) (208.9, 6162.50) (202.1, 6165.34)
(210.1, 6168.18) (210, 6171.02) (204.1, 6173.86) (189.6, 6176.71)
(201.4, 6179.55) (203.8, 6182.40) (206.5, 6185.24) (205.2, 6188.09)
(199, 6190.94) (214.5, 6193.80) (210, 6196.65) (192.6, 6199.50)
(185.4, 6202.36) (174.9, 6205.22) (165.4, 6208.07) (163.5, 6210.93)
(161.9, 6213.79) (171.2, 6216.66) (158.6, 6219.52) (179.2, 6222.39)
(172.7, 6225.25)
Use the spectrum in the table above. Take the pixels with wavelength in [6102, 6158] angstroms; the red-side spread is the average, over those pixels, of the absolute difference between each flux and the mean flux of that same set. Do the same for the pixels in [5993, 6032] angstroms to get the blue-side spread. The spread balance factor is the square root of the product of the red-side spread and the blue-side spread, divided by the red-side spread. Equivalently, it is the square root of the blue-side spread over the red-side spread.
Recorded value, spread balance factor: 1.29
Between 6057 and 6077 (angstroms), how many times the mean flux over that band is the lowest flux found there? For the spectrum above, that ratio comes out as 0.91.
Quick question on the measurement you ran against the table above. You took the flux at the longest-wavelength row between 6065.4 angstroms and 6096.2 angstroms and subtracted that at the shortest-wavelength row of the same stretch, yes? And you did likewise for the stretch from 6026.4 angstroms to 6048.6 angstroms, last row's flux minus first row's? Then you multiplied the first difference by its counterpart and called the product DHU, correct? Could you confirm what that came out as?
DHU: 382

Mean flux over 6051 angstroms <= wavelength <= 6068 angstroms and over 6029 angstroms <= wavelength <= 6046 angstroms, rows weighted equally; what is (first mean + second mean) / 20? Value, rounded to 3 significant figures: 20.6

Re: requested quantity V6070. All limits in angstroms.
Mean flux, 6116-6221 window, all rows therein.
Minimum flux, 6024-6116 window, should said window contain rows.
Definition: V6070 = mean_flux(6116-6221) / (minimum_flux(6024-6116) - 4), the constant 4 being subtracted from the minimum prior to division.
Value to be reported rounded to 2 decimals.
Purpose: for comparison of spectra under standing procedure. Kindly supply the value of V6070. 1.15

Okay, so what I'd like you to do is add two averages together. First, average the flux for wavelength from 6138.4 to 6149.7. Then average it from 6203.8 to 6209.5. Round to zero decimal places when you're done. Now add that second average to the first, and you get 382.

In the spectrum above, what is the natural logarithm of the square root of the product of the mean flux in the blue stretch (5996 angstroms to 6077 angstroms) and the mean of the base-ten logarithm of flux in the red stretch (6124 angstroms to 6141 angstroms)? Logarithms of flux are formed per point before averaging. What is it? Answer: 3.09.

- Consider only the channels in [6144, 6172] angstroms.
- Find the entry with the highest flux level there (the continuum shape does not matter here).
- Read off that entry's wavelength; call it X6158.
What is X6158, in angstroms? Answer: 6151.16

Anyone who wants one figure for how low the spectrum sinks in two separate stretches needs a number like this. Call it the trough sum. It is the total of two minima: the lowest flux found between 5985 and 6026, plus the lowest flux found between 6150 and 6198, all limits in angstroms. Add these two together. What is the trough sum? 383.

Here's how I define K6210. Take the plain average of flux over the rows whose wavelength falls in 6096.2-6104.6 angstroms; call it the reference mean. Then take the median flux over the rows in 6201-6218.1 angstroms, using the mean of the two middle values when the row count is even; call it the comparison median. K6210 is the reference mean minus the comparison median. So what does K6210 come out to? 36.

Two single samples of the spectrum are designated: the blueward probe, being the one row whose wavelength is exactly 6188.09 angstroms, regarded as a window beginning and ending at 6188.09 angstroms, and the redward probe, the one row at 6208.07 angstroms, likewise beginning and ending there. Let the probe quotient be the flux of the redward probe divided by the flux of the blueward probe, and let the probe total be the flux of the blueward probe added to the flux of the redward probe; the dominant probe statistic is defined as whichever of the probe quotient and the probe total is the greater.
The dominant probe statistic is 371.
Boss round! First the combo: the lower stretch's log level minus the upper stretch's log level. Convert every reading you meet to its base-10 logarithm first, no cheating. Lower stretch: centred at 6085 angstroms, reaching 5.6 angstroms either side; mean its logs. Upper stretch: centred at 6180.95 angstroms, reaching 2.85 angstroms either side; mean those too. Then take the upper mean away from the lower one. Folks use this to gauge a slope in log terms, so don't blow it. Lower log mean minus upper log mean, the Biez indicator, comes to 0.019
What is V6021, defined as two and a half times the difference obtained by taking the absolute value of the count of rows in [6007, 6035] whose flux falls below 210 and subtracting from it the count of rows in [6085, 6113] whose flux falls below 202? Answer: 20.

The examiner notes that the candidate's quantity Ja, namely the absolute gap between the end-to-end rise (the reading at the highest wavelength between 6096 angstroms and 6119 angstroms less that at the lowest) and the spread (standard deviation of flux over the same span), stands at 6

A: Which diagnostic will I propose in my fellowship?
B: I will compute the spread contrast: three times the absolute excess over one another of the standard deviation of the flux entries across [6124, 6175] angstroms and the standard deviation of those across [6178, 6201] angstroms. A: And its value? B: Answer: 3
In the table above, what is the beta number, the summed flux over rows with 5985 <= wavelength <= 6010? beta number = 1927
